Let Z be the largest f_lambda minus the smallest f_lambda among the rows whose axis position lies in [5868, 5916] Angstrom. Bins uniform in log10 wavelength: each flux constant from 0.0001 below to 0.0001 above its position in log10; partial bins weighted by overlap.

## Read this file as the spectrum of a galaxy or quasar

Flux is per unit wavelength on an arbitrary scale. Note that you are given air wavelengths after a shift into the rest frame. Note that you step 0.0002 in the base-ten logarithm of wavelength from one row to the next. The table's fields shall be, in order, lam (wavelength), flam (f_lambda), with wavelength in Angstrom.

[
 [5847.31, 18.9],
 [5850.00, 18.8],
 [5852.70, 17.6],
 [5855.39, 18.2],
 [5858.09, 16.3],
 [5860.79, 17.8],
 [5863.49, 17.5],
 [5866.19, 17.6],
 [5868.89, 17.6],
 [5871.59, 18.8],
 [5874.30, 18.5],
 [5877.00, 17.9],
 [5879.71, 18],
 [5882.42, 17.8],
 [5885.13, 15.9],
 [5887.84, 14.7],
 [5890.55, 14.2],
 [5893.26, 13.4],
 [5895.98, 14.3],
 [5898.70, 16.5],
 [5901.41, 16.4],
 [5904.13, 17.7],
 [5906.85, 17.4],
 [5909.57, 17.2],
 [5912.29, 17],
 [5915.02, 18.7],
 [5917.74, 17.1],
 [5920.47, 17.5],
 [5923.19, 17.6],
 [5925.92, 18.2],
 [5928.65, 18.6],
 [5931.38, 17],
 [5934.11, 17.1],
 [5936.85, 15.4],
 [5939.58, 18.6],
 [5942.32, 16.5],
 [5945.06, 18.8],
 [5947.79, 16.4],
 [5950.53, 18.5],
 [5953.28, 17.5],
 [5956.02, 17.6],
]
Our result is 5.4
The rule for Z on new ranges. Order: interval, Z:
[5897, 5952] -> 3.4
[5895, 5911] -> 3.4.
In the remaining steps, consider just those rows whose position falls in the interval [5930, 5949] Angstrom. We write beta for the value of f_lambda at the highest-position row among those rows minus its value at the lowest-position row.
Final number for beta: -0.60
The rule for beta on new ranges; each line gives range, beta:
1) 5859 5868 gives -0.20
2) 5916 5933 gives -0.10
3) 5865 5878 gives 0.30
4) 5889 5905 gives 3.50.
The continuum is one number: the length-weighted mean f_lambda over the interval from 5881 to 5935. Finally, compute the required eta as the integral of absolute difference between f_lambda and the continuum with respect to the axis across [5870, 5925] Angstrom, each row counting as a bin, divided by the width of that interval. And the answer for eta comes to 1.27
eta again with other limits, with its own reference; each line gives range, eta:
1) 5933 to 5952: 1.15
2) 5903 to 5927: 0.88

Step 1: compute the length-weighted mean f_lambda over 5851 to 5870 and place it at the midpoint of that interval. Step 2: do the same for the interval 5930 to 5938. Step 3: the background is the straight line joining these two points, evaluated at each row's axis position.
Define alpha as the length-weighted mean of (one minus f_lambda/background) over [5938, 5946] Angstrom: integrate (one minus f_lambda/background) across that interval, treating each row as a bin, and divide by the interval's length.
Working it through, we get -0.087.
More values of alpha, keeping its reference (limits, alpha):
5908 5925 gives -0.046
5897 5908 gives 0.003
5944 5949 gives -0.074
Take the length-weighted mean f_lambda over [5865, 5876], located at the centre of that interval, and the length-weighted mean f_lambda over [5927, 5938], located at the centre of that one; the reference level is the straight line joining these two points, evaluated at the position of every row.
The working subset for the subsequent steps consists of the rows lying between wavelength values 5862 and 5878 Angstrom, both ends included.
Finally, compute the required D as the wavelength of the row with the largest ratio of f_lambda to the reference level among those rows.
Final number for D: 5871.59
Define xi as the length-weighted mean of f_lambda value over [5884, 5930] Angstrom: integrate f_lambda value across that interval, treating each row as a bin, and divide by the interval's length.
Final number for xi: 16.6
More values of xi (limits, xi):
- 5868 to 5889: 17.4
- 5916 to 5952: 17.5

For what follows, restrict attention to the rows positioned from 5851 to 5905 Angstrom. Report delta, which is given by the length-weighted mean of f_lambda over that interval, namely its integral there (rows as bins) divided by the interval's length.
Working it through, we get 16.8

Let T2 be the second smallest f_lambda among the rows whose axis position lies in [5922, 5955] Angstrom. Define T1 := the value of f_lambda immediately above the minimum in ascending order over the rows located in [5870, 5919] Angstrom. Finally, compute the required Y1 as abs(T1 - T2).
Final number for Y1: 2.2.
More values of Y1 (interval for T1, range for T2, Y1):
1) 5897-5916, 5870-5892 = 1.8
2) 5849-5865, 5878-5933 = 3.3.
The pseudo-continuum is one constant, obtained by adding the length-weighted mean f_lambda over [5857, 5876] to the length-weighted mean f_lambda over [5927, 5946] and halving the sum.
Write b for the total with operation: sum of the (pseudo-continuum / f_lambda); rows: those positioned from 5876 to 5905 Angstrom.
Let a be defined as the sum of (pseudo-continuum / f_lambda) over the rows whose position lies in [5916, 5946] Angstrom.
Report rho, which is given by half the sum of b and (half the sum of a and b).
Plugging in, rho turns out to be 11.9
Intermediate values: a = 11.1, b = 12.2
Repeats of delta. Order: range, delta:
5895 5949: 17.2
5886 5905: 15.3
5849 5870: 17.7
